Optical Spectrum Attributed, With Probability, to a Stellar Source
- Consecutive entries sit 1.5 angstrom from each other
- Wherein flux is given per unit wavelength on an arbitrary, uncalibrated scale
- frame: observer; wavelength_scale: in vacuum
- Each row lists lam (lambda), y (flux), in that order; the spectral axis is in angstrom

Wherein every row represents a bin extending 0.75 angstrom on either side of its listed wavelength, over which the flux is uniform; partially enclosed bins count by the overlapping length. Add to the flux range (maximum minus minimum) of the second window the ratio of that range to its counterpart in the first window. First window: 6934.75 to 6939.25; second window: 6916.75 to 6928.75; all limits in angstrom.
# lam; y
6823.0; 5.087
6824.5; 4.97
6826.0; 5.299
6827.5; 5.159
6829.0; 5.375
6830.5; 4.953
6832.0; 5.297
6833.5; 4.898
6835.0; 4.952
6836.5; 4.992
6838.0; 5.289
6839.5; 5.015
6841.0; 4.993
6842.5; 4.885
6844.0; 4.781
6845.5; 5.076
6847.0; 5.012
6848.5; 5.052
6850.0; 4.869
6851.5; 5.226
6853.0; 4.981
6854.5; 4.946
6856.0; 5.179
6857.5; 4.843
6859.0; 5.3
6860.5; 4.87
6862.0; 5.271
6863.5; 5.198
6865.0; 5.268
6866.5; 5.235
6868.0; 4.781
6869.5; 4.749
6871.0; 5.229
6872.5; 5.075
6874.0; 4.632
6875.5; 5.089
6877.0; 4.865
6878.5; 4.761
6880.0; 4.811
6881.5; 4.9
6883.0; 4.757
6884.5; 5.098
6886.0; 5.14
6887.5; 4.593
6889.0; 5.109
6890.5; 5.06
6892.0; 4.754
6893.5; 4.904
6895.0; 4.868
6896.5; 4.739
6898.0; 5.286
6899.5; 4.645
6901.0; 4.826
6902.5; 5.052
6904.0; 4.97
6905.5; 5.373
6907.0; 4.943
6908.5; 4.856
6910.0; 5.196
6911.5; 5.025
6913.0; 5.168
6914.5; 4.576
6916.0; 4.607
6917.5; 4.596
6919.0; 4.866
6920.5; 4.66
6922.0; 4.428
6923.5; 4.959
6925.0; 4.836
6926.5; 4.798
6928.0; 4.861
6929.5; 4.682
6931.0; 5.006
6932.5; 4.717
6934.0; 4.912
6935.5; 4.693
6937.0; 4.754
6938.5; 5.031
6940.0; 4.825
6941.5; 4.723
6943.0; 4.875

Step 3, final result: 2.1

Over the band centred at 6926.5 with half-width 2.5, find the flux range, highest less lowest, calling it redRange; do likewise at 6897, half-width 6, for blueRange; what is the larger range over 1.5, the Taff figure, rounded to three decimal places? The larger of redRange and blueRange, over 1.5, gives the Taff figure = 0.427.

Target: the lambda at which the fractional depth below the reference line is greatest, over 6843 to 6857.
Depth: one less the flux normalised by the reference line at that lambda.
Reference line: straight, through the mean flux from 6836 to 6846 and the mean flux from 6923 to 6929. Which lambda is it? 6844.0 angstrom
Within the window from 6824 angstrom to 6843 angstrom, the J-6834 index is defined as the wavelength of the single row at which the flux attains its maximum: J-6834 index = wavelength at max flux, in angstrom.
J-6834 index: 6829.0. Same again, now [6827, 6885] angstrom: 6829.0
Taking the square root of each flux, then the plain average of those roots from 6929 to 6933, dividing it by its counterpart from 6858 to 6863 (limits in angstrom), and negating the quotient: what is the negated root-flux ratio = -0.97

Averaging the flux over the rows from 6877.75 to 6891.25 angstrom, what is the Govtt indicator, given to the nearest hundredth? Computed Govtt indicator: 4.91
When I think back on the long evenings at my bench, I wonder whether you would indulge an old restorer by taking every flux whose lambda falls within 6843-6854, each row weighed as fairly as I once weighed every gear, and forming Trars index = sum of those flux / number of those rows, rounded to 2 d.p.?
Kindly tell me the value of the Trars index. 5.00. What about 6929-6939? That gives 4.83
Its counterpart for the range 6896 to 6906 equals 4.98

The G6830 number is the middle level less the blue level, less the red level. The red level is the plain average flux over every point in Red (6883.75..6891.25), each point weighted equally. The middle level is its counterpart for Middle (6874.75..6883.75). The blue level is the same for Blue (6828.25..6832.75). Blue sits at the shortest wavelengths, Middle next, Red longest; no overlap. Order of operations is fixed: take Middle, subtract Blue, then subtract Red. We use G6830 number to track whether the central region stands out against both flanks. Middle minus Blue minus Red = -5.34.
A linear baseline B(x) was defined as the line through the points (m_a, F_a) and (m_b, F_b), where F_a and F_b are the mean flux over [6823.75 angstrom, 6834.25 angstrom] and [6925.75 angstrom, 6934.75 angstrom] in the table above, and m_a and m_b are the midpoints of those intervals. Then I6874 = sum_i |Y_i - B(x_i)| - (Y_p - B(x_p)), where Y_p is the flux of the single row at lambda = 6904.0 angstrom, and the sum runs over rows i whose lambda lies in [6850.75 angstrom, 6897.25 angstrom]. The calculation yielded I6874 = 5.4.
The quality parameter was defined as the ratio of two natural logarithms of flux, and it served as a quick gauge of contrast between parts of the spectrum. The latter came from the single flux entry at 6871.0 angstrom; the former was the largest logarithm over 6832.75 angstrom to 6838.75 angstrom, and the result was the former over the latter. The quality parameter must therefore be 1.01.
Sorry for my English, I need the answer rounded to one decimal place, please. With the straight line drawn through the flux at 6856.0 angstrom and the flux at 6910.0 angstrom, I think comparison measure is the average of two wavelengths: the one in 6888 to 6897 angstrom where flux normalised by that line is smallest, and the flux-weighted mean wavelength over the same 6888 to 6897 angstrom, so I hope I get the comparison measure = 6894.6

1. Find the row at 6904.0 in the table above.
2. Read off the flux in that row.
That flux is 4.97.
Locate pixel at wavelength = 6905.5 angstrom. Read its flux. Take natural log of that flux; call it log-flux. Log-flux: 1.68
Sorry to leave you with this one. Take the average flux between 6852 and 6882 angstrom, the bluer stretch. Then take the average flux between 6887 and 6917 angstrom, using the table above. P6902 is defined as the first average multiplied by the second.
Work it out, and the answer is 24.6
